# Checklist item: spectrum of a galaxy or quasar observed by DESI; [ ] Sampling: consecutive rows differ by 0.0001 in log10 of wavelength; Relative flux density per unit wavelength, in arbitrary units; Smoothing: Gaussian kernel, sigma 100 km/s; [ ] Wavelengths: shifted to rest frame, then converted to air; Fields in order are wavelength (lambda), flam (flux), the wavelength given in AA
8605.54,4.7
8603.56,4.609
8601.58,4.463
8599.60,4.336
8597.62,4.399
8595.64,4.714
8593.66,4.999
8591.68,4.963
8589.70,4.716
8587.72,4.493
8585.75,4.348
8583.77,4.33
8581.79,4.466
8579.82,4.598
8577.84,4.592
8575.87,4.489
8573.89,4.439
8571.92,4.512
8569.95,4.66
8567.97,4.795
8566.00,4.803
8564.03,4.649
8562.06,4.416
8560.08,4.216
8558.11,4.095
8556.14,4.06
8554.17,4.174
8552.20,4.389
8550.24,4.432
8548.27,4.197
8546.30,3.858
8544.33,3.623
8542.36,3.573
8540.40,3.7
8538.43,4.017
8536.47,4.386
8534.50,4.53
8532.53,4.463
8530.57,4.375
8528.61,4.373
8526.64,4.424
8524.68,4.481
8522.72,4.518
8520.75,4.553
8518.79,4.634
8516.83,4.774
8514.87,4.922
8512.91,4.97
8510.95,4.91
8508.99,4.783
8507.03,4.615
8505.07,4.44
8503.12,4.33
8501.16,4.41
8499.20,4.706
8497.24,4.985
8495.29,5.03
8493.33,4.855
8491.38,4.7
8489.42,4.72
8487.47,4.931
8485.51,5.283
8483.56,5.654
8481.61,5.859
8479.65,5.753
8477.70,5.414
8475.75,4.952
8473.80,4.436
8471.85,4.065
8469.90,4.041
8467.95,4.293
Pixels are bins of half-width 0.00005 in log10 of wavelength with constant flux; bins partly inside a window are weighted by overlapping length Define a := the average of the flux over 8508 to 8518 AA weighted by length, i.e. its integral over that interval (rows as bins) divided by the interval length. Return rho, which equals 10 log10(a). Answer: 6.87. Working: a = 4.9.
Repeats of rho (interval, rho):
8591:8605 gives 6.66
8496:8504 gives 6.65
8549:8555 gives 6.37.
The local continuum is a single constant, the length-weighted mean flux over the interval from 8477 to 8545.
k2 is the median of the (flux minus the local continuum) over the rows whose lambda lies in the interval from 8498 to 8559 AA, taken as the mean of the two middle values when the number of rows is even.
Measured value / -0.25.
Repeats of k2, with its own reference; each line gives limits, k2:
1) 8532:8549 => -0.66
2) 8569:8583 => -0.17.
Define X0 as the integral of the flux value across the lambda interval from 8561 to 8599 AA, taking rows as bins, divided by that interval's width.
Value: 4.6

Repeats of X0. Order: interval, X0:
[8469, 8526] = 4.8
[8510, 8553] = 4.4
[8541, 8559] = 4.0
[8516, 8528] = 4.6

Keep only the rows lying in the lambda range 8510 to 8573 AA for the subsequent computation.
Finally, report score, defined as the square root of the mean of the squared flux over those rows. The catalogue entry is 4.40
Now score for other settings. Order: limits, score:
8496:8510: 4.61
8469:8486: 5.10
